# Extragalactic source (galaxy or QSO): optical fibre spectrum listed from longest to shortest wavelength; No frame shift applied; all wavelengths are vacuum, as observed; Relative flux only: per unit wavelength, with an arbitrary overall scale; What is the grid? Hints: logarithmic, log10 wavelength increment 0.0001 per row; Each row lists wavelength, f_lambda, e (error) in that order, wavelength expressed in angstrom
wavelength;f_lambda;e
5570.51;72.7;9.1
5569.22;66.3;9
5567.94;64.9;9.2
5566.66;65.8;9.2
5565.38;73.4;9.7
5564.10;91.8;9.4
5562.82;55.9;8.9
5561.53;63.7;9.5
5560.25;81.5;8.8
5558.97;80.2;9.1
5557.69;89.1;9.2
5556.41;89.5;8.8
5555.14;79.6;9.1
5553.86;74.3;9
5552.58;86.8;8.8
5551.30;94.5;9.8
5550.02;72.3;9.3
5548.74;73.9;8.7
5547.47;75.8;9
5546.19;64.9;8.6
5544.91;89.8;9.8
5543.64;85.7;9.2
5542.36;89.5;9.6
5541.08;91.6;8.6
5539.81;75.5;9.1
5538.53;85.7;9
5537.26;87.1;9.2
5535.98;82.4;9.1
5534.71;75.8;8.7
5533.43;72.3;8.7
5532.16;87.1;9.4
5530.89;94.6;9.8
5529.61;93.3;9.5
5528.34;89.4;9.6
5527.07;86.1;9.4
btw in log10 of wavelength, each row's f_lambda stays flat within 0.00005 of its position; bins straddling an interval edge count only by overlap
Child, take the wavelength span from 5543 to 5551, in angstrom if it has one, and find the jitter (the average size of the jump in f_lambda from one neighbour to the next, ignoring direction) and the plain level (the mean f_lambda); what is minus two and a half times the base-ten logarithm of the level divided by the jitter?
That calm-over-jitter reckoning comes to -2.4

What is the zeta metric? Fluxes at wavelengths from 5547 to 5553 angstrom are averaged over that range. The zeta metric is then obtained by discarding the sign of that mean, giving 81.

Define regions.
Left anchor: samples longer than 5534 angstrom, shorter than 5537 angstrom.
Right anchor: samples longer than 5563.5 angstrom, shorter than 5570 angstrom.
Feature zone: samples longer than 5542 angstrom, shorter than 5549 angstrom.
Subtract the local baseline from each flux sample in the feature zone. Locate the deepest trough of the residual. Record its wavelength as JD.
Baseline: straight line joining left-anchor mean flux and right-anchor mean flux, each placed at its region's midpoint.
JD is 5546.19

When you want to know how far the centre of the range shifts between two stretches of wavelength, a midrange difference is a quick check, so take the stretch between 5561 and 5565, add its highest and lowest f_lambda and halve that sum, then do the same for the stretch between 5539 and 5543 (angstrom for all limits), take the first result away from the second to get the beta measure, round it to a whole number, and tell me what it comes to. 10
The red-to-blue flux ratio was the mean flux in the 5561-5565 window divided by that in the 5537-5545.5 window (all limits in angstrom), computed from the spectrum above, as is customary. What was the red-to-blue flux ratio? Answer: 0.82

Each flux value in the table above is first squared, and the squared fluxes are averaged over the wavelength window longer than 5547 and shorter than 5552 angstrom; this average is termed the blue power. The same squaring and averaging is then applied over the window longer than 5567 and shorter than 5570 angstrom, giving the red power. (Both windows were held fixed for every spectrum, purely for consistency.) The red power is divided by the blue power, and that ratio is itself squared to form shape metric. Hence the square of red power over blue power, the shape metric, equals 0.46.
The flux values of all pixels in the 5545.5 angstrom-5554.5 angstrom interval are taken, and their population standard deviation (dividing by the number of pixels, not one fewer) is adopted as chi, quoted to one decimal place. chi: 9.2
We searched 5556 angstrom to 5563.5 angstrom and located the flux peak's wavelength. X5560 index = 5556.41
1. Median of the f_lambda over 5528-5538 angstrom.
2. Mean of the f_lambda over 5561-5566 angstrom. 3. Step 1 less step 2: 16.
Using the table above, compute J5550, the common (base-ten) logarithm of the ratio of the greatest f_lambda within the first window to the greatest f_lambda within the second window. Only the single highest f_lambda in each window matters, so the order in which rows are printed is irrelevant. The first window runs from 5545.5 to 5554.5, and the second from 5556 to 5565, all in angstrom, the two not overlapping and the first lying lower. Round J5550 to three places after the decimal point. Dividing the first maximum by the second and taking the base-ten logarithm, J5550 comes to 0.013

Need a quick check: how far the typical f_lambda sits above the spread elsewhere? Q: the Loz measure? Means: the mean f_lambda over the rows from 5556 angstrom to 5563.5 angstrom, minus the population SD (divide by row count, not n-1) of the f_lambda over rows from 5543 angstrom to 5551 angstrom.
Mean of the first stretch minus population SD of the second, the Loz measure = 68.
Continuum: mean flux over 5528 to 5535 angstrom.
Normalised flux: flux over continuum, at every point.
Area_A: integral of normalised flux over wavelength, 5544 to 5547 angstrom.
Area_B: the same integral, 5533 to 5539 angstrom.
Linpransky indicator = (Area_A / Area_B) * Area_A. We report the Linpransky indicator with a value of 1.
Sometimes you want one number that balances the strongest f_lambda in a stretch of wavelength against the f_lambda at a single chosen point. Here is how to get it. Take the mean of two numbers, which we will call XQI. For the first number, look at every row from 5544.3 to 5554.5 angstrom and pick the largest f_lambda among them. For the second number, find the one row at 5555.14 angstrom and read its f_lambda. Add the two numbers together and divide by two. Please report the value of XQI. 87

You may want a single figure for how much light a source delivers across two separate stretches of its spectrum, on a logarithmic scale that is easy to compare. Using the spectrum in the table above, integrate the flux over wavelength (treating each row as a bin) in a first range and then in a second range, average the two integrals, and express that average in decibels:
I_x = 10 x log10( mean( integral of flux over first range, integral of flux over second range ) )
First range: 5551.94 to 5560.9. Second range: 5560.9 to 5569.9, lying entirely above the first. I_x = 28.33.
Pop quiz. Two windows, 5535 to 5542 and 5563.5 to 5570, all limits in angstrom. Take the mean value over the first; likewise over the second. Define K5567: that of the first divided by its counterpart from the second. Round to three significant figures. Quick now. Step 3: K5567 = 1.17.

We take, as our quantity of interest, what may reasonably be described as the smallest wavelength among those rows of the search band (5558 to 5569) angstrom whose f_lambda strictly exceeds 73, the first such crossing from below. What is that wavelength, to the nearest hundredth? 5558.97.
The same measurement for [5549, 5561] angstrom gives 5551.30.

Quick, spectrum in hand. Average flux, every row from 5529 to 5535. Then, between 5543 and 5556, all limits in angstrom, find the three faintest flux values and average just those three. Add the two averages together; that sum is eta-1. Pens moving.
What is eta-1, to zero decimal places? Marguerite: 155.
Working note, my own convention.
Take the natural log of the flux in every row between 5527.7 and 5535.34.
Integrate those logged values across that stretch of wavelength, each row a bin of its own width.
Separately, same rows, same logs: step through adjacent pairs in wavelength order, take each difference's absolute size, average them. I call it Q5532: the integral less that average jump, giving 33.9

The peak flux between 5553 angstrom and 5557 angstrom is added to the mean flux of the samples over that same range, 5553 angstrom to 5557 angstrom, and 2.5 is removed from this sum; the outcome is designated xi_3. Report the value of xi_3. 168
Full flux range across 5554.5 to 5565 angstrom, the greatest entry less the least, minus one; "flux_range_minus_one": 35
